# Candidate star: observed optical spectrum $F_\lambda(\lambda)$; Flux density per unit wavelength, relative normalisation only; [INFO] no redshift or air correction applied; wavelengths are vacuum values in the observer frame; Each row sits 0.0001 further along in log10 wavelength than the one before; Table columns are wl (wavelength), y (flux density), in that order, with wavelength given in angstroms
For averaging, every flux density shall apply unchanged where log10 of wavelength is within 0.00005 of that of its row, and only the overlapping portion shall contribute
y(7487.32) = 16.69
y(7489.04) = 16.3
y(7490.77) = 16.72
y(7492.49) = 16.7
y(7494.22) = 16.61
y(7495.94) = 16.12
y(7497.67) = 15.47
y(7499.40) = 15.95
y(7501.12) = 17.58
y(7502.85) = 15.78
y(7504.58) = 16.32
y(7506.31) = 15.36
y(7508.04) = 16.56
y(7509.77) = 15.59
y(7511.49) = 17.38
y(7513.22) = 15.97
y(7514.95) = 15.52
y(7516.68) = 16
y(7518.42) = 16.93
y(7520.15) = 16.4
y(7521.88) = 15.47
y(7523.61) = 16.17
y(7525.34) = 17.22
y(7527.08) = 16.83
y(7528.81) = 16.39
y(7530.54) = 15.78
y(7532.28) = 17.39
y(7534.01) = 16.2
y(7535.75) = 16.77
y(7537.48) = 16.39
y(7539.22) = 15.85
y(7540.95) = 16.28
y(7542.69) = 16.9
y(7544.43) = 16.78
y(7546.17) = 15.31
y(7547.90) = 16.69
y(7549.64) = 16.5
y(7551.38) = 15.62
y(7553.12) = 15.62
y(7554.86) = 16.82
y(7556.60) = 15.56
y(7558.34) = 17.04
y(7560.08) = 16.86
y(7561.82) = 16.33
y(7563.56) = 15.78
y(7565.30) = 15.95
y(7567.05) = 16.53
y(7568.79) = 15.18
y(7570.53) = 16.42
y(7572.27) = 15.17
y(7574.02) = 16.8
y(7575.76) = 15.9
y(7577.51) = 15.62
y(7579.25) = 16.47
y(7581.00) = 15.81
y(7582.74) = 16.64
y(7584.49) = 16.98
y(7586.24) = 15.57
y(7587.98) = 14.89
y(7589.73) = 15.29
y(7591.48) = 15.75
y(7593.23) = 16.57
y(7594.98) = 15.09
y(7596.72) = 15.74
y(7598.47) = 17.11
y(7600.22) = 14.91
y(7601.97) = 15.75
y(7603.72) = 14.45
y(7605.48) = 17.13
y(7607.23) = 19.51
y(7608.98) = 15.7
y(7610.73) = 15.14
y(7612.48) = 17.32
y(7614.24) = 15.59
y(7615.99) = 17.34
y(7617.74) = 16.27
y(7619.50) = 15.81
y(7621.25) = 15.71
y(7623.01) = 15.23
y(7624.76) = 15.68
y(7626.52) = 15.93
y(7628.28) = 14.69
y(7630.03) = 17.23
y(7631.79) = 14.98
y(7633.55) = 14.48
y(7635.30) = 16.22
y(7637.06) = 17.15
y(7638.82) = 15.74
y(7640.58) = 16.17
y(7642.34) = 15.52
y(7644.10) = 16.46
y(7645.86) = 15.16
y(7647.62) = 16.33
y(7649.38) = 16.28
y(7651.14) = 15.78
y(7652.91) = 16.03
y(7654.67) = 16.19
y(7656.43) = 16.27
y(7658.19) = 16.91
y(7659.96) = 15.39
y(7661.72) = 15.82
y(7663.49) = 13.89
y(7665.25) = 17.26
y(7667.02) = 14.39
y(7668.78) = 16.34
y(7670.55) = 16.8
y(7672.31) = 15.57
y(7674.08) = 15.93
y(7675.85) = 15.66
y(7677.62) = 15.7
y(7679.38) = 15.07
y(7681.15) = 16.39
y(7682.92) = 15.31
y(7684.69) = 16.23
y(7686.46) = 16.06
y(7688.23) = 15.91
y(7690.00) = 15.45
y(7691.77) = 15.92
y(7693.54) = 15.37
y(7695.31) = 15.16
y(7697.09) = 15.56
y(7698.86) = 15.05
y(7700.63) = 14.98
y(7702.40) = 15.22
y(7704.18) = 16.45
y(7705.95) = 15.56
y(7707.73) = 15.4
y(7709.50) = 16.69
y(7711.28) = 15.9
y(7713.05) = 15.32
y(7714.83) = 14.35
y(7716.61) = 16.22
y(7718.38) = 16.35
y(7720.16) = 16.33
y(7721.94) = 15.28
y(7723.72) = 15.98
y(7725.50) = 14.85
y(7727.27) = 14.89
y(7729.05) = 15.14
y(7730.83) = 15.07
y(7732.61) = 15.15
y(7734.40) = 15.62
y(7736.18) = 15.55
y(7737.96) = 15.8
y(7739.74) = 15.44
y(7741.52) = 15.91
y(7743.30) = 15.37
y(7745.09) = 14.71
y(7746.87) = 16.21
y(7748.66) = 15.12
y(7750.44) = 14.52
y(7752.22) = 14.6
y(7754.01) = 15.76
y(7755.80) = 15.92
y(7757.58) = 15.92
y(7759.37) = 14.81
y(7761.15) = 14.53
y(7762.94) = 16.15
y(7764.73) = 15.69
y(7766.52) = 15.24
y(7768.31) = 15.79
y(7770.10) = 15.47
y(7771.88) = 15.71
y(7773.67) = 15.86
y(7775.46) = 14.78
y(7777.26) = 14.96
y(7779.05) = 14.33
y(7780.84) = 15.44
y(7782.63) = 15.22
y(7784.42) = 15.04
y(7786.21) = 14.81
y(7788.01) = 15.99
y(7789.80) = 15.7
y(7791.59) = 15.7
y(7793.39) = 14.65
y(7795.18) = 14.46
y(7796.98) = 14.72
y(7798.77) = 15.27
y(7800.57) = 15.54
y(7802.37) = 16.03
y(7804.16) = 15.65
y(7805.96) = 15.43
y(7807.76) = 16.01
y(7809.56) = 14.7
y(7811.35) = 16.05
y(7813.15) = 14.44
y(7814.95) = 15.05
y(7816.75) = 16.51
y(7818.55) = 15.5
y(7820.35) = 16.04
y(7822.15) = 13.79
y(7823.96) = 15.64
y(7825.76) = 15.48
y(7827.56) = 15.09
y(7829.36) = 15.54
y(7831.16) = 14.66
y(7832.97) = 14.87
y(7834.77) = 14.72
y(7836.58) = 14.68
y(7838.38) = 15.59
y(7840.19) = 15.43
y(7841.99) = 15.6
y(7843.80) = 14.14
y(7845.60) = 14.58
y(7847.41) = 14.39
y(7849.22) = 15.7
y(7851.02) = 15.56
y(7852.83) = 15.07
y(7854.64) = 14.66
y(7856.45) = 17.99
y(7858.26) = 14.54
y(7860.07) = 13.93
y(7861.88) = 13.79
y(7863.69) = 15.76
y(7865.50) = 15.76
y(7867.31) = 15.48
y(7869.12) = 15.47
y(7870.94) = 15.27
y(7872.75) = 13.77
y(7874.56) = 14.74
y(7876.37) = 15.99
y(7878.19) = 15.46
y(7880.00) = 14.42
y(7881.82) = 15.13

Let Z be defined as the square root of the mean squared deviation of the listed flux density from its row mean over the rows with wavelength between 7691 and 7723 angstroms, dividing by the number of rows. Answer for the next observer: 0.60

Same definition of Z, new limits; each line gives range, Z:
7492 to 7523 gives 0.64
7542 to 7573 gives 0.63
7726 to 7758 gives 0.49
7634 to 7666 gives 0.75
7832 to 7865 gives 0.93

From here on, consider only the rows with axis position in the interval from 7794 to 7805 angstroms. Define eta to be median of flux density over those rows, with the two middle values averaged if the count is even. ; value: 15.4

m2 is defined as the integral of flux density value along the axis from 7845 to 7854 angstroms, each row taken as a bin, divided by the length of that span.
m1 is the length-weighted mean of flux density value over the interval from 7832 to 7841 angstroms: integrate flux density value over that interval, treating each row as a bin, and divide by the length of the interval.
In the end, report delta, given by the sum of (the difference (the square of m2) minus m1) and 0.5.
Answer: 212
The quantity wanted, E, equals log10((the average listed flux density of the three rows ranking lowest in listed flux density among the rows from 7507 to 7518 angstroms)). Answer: 1.20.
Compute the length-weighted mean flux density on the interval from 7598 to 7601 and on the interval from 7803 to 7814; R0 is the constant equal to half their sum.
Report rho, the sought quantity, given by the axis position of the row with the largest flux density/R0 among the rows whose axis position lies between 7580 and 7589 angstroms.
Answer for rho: 7584.49 angstroms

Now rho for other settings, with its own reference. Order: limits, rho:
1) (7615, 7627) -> 7615.99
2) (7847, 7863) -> 7856.45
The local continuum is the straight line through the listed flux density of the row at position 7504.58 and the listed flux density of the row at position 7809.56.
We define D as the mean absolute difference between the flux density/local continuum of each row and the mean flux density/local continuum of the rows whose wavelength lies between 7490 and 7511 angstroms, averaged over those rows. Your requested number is 0.031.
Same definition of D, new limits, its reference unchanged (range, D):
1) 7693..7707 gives 0.022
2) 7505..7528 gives 0.036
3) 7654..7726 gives 0.036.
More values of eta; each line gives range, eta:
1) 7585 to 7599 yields 15.7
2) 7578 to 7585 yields 16.6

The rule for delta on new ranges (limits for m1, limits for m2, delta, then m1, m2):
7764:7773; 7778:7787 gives 209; 15.6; 15.0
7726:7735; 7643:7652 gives 241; 15.1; 16.0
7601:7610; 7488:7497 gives 255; 16.5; 16.5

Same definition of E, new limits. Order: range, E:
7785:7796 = 1.17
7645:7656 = 1.19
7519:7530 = 1.20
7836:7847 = 1.16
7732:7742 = 1.19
